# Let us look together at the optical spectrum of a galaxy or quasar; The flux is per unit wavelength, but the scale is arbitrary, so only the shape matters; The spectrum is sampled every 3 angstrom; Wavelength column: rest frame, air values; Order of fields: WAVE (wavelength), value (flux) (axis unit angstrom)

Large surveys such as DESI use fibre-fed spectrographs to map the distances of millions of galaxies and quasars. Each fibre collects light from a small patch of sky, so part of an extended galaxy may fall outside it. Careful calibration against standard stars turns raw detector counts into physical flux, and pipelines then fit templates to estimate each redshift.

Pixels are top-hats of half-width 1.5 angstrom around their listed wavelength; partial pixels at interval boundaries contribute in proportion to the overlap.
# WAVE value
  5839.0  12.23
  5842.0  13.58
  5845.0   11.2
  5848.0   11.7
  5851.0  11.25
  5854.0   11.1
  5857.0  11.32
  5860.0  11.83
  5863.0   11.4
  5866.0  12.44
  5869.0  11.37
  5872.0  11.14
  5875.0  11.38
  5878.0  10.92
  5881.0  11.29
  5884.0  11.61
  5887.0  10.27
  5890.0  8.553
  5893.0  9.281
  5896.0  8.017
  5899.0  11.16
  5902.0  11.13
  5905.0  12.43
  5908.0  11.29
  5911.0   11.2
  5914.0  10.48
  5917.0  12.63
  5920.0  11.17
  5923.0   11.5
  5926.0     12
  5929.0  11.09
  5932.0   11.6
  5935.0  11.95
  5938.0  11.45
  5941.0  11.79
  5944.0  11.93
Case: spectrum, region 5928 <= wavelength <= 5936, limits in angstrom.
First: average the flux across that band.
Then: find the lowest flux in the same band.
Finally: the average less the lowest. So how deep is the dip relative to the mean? 0.46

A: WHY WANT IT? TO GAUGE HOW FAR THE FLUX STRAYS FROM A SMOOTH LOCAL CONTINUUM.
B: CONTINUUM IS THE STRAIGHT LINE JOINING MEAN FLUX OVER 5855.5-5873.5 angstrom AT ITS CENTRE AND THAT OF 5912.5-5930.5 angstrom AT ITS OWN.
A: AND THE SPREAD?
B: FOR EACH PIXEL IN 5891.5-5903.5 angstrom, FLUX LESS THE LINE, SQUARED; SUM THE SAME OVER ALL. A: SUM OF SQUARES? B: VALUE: 18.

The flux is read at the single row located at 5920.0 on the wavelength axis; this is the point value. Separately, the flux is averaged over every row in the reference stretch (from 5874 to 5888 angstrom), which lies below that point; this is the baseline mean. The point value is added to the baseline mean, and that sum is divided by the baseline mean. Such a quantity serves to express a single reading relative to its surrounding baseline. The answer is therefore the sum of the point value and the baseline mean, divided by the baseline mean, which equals 2.01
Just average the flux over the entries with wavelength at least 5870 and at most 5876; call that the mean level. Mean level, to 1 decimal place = 11.3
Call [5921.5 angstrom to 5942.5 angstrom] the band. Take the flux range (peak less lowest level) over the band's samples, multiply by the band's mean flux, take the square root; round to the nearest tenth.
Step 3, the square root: 3.3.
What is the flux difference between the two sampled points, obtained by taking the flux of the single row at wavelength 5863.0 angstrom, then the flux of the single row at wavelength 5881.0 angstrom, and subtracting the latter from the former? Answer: 0.11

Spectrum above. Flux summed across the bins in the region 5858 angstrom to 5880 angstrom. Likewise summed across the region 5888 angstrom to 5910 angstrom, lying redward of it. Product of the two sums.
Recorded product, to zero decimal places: 5783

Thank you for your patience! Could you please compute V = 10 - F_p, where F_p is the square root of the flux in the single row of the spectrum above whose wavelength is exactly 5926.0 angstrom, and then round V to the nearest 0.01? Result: 6.54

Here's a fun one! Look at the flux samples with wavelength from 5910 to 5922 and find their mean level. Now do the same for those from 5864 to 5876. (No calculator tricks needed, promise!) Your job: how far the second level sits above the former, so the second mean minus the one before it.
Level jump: 0.2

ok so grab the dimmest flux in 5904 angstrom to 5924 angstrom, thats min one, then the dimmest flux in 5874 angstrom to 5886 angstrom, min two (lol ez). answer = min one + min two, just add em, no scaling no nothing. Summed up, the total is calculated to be 21.4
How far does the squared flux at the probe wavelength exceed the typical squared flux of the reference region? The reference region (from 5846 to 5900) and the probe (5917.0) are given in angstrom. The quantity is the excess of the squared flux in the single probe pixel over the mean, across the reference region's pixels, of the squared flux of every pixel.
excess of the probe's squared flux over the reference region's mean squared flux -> 40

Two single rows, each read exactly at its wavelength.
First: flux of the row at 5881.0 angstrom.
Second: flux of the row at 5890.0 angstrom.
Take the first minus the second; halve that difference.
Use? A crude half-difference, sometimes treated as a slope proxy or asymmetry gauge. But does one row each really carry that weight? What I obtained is 1.37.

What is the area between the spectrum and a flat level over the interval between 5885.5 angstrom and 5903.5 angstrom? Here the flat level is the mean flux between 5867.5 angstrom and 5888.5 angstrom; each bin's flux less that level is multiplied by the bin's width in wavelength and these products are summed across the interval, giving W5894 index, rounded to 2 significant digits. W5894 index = -25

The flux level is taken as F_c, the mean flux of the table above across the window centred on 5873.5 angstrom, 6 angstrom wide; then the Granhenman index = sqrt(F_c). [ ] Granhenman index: 3.36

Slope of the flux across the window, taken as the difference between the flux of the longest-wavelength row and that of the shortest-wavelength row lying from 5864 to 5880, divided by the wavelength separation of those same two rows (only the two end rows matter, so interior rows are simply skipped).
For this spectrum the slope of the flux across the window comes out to -0.13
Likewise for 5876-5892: -0.20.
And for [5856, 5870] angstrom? 0.00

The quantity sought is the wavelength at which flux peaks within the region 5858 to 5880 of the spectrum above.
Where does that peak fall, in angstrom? 5866.0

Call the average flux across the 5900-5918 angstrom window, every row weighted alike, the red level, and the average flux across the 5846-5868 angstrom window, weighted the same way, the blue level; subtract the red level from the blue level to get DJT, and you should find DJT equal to 0.1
